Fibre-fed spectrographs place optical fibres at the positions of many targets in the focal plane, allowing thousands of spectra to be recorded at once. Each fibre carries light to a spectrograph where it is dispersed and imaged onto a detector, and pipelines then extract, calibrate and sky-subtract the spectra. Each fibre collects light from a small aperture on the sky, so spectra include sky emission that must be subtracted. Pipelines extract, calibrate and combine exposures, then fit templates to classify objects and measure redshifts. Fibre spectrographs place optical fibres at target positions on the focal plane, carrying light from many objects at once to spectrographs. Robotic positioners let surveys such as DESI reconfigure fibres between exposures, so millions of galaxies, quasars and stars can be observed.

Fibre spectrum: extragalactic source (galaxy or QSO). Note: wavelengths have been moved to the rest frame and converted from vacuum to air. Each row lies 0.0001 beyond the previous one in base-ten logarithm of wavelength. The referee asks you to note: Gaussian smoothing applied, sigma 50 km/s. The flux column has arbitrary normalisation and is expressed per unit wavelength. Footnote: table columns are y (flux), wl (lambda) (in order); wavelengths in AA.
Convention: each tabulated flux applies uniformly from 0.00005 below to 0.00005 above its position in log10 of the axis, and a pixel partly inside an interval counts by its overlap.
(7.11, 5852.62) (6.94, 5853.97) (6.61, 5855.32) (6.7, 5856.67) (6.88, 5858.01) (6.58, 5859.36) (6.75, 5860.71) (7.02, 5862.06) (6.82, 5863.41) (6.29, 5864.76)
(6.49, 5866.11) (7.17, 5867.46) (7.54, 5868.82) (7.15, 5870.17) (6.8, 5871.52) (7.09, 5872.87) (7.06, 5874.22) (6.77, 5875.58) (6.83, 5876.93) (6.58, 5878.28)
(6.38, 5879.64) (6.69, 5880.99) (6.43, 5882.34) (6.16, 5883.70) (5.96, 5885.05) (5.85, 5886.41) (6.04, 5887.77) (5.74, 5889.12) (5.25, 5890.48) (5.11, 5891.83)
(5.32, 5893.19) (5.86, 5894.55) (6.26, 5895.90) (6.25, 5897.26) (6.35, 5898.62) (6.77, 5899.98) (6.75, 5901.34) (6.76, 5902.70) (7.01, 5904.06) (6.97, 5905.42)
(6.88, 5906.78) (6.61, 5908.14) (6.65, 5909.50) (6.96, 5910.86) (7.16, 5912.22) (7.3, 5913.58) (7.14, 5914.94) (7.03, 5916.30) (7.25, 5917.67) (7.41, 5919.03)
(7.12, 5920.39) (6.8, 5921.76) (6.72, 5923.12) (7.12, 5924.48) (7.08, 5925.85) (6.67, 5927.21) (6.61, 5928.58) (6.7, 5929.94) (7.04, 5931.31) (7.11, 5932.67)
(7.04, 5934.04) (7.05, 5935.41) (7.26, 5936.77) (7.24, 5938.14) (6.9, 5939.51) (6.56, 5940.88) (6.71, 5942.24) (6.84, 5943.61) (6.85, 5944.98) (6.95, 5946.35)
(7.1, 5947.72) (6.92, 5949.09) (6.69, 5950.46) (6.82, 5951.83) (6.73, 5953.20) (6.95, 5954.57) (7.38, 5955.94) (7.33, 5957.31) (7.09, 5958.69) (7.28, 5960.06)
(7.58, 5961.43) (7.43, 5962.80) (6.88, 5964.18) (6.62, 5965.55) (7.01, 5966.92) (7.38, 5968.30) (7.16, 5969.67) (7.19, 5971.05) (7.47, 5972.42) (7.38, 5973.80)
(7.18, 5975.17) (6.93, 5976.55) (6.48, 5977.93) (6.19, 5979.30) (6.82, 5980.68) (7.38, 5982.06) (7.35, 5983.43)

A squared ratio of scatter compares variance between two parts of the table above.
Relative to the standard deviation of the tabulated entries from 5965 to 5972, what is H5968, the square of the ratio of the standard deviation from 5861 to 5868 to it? 1.6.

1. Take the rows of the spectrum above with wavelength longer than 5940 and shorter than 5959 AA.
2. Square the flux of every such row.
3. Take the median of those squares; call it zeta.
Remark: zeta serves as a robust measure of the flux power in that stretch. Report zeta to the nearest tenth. 47.4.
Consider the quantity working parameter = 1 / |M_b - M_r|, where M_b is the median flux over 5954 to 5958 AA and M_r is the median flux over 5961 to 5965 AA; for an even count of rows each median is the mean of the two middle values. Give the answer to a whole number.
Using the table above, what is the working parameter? 10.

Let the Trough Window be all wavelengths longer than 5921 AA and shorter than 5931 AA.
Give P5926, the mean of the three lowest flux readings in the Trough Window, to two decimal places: 6.66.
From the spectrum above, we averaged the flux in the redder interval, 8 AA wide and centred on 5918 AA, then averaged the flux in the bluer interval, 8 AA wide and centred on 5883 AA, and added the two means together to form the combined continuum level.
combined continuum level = 13.4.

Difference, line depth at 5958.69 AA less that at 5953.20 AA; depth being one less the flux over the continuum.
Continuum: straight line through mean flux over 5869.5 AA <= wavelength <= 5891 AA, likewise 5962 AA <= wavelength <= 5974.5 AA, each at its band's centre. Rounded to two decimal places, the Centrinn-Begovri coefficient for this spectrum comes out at -0.04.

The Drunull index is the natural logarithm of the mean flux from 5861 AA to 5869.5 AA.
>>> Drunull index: 1.93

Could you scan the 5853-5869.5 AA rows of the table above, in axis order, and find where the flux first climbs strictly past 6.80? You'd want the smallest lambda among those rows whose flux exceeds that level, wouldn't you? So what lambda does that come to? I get 5853.97 AA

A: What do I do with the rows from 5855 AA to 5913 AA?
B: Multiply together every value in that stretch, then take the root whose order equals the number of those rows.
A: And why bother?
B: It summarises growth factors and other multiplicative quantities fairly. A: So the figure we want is 6.5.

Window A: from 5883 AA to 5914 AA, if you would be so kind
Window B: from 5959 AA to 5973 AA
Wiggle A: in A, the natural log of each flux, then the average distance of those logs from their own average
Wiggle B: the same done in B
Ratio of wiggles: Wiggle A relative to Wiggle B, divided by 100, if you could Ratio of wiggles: 0.0263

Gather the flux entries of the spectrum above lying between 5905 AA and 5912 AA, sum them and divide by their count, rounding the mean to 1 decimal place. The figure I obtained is 6.8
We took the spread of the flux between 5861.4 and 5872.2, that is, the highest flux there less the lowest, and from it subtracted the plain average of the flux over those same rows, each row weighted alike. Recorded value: -5.7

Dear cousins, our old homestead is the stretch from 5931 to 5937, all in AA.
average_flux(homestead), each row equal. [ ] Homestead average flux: 7.1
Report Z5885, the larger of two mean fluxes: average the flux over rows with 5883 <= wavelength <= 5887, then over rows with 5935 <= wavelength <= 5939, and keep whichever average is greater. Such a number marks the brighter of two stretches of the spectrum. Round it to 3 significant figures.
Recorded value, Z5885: 7.18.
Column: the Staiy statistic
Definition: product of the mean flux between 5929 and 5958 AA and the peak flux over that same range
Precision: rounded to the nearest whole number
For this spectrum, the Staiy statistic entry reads 51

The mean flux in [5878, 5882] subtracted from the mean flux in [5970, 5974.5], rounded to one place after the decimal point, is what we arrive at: 0.8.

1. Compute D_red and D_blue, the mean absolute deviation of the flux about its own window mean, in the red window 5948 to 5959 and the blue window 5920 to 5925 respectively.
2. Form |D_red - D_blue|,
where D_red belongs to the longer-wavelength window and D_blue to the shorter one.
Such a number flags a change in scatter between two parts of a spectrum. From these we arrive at 0.028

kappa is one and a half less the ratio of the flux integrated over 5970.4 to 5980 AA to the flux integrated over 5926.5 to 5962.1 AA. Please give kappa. 1.2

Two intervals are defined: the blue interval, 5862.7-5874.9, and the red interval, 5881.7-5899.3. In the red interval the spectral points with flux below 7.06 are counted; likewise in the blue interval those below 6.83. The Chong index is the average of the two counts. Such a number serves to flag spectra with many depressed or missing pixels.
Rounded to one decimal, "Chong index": 8.5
